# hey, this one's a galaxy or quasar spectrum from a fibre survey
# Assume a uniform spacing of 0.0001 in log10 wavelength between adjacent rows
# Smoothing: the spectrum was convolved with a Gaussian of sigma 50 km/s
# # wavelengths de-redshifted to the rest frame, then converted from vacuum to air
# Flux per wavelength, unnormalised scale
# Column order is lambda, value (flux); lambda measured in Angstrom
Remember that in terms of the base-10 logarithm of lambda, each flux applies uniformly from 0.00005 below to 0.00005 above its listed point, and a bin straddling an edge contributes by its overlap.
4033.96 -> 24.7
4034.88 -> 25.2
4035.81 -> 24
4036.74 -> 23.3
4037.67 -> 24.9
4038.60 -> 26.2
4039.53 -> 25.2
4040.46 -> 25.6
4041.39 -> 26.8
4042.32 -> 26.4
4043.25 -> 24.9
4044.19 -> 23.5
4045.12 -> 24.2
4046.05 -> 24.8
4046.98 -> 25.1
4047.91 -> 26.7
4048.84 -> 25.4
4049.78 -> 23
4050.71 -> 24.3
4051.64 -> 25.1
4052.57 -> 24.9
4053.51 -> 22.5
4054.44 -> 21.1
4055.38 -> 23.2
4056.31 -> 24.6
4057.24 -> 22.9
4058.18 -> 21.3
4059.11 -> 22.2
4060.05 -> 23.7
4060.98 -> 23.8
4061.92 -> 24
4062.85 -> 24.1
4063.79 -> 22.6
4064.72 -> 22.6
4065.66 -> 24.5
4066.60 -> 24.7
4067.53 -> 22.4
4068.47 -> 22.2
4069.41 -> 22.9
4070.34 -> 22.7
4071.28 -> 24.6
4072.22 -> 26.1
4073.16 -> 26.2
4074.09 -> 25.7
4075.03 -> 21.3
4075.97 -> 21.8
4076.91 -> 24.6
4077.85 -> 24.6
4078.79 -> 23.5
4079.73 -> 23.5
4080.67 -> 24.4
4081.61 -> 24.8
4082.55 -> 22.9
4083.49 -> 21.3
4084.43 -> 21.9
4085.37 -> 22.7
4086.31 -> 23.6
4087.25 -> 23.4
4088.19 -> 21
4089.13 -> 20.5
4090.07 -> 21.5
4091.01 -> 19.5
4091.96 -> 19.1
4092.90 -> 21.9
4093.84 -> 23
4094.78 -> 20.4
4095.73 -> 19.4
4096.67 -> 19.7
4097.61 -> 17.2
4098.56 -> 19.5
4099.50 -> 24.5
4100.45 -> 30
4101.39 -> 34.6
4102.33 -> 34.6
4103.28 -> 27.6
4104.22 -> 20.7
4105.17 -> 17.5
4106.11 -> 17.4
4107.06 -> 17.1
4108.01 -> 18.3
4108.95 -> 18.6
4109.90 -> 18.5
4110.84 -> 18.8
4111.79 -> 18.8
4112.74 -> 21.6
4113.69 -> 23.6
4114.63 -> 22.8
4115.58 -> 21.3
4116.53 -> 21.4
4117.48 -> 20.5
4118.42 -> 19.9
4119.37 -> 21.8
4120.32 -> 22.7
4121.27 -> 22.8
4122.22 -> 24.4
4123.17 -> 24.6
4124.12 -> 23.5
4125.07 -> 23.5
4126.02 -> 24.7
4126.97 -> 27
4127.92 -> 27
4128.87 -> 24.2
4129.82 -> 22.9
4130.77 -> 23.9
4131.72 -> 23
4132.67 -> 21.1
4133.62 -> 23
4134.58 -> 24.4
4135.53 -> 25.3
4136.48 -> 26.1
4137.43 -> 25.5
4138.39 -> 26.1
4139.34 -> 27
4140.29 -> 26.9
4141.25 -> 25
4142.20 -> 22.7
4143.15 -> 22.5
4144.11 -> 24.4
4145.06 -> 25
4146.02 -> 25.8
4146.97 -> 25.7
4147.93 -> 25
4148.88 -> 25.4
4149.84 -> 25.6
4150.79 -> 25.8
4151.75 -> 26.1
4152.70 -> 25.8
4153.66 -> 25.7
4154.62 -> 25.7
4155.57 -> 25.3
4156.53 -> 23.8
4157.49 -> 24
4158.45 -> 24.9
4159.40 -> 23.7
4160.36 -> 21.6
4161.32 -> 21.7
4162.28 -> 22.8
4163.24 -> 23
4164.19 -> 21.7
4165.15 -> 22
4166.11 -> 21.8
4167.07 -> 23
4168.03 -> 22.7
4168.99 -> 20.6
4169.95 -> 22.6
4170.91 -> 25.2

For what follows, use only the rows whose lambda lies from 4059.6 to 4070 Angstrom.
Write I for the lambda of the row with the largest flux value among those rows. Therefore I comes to 4066.60 Angstrom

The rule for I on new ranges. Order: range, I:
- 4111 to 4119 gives 4113.69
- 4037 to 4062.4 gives 4041.39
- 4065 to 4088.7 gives 4073.16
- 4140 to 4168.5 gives 4140.29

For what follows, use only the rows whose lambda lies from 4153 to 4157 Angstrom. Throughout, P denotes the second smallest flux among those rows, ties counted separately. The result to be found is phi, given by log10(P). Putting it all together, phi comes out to 1.40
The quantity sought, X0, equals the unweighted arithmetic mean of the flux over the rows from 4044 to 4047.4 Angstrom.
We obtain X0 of 24.4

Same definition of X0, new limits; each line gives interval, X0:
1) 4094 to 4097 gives 19.8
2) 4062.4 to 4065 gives 23.1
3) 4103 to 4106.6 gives 20.8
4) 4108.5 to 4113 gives 19.3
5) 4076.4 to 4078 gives 24.6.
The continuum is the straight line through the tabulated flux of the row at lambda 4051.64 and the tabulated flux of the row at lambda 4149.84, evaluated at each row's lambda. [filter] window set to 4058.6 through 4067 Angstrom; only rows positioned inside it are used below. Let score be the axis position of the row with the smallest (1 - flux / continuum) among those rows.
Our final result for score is 4066.60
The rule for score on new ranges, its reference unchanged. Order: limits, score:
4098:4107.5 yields 4101.39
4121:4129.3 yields 4126.97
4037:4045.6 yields 4041.39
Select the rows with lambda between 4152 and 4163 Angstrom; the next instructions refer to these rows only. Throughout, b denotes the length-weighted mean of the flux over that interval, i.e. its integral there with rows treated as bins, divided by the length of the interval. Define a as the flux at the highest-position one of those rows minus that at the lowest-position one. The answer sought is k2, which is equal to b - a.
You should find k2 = 27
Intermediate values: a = -3.0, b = 24.1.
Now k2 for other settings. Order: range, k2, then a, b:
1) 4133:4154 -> 22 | 2.7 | 25.2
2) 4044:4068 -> 25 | -1.1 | 23.7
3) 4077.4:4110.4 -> 28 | -6.1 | 22.2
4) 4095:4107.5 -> 25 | -2.3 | 23.0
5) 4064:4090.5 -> 24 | -1.1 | 23.3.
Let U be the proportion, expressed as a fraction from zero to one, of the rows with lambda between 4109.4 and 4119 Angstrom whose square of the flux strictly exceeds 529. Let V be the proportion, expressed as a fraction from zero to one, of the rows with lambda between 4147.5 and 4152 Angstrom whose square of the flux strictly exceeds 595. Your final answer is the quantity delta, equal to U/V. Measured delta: 0.10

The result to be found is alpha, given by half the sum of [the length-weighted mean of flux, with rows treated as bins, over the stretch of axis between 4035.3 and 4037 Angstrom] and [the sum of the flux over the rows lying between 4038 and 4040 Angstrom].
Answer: 37.6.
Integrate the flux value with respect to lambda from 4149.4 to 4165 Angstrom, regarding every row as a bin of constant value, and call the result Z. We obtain 377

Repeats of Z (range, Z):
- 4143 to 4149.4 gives 160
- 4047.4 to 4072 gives 580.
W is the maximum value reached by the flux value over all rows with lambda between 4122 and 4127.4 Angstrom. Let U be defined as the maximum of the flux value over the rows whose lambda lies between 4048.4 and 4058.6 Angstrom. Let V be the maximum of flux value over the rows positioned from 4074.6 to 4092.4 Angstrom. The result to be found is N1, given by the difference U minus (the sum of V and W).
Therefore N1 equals -26.4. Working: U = 25.4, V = 24.8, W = 27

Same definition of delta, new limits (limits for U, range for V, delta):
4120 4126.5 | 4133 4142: 0.80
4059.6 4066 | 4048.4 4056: 1.90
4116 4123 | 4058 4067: 0.71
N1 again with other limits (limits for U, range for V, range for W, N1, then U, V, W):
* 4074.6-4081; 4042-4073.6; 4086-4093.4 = -25.7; 24.6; 26.7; 23.6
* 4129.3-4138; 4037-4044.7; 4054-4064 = -25.3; 26.1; 26.8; 24.6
